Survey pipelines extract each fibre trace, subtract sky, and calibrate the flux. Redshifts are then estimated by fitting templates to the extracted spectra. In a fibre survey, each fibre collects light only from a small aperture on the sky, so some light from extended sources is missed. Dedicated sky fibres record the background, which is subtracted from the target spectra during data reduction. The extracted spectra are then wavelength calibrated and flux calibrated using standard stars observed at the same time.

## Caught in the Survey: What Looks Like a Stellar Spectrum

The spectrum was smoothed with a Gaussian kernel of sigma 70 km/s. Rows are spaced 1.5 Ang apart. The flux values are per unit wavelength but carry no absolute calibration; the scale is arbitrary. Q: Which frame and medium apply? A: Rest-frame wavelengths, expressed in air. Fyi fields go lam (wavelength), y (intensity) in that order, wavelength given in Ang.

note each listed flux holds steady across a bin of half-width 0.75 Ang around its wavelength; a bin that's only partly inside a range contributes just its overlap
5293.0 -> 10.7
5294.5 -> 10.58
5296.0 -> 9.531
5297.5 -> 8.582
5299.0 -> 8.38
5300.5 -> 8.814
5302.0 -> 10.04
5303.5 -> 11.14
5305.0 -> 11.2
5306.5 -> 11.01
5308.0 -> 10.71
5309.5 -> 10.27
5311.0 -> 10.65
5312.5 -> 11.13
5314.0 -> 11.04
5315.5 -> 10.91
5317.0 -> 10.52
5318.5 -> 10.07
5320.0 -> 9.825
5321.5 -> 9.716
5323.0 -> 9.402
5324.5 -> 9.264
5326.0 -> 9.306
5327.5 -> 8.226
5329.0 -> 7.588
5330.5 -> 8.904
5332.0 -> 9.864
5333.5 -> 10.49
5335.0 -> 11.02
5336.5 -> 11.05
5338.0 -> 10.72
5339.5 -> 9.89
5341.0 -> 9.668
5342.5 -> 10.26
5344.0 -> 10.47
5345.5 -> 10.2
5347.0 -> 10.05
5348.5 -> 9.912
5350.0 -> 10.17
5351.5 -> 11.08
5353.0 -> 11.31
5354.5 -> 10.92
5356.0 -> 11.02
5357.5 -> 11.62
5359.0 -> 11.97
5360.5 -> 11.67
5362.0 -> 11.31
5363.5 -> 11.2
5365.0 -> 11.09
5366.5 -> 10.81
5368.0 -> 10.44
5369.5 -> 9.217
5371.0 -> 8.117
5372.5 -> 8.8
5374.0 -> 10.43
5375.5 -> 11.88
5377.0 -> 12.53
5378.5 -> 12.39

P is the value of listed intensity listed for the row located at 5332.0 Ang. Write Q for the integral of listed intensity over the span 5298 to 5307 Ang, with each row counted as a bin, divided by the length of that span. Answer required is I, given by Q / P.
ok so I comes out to 1.02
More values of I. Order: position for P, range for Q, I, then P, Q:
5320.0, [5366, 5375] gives 0.98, 9.825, 9.7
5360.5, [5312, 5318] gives 0.93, 11.67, 10.9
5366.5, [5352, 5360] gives 1.05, 10.81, 11.4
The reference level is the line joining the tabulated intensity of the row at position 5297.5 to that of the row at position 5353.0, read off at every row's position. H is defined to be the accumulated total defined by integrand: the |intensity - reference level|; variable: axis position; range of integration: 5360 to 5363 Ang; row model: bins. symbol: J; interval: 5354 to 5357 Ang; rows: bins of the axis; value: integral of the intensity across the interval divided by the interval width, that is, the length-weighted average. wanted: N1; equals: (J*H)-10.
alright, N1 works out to -1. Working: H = 0.8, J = 11.0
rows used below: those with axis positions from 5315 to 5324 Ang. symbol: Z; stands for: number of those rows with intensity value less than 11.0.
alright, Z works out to 6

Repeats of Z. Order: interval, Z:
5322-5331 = 6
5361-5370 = 3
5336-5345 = 5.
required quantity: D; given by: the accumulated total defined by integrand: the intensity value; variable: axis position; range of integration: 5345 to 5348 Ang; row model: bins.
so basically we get 30.3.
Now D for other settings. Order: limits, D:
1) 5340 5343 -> 29.8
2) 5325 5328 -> 26.6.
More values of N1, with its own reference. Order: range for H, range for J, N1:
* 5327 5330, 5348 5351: 55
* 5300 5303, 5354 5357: 18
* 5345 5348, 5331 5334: 17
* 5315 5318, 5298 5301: 19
